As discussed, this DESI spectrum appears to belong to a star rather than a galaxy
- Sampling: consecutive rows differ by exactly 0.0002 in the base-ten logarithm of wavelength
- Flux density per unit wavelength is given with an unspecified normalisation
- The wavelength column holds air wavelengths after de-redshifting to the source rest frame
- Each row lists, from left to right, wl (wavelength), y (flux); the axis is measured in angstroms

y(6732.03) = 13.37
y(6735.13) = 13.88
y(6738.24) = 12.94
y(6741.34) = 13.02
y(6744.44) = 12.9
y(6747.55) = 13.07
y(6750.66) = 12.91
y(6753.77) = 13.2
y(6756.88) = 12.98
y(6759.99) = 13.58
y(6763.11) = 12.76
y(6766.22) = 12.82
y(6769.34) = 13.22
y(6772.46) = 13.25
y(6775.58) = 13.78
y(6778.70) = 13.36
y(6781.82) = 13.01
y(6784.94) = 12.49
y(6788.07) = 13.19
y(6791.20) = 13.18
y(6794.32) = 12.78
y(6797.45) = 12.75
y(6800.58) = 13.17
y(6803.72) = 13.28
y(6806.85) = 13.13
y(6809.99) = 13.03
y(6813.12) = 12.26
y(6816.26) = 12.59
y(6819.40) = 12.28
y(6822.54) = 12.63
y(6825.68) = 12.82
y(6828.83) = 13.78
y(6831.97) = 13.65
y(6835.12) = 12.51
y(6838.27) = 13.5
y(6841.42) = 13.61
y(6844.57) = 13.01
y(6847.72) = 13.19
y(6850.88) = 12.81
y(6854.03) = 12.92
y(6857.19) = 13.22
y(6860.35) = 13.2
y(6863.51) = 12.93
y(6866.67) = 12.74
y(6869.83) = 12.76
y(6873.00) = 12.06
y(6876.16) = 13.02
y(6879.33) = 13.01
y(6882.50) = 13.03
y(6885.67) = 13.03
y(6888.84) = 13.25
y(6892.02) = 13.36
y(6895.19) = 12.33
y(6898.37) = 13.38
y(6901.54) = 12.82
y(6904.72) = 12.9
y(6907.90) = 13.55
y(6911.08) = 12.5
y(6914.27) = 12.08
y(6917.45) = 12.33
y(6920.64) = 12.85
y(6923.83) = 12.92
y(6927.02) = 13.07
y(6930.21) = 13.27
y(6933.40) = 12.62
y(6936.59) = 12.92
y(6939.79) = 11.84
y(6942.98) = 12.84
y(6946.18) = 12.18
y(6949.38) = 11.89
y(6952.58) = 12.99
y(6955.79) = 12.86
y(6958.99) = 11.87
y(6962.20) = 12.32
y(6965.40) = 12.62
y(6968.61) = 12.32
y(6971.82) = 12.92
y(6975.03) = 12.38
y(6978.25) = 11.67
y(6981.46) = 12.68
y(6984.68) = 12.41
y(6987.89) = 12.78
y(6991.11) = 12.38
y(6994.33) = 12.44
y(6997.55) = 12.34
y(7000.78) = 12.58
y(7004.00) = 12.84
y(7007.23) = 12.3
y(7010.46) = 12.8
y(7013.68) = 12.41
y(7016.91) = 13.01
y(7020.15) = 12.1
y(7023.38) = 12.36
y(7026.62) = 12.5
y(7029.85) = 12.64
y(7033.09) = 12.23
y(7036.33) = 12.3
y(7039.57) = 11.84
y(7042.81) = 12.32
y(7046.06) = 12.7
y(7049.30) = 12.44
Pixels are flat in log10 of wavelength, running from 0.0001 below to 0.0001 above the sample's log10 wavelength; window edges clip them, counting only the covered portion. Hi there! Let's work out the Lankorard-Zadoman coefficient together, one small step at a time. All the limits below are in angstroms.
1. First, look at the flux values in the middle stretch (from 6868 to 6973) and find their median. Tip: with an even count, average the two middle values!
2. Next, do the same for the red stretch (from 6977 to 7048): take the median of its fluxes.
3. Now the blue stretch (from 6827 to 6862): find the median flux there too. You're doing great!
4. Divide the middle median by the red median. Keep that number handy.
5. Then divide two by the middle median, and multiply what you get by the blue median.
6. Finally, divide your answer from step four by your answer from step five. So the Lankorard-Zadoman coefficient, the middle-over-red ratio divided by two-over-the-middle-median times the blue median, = 0.504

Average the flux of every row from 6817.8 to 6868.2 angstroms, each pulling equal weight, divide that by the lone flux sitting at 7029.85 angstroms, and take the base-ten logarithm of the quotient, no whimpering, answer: 0.014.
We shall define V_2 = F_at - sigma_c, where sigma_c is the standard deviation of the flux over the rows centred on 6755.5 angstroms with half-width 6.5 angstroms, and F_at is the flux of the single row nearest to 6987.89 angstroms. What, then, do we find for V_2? 12.5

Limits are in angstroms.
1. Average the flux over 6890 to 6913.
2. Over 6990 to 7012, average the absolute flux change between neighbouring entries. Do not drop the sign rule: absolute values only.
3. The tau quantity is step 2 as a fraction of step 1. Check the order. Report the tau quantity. 0.022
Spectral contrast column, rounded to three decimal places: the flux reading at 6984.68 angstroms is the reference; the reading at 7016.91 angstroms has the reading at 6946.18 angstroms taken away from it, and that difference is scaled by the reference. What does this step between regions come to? 0.067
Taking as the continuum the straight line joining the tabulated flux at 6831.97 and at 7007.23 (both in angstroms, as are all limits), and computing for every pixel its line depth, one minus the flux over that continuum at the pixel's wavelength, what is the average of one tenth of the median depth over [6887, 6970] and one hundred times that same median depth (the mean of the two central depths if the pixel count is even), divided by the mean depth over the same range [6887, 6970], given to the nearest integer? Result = 35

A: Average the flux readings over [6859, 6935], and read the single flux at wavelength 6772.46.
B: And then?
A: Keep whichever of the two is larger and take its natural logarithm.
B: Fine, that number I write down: 2.58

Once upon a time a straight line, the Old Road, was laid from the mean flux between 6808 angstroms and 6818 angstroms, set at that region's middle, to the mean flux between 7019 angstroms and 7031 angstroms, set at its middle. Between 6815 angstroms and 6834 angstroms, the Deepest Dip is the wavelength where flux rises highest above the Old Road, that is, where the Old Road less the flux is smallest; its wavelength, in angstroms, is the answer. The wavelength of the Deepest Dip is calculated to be 6828.83 angstroms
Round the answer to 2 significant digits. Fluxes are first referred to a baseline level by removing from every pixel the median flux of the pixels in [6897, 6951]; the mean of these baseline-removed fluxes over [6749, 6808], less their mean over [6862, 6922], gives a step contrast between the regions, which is 0.26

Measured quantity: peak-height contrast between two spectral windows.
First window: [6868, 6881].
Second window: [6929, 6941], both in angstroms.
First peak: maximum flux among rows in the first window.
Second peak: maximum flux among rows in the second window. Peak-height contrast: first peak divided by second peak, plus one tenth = 1.08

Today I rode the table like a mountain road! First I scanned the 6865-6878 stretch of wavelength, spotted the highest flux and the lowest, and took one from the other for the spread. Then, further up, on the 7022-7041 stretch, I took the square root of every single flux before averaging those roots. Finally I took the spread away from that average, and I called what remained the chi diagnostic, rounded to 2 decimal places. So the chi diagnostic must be 2.55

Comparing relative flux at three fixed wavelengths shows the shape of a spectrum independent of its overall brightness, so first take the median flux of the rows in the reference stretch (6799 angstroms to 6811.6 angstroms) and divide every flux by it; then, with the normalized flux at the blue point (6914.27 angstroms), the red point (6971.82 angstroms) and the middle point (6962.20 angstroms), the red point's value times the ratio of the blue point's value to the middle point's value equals 0.96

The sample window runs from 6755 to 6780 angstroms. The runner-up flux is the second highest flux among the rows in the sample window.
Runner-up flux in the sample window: 13.58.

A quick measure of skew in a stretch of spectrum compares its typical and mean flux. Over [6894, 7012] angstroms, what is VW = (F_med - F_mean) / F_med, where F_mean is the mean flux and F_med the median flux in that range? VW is 0.002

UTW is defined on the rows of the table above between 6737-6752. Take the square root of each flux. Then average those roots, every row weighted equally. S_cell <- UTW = 3.60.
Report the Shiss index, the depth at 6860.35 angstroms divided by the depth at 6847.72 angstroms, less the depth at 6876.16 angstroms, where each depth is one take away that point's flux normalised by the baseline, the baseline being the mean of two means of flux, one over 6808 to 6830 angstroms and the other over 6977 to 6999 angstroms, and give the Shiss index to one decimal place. 1.1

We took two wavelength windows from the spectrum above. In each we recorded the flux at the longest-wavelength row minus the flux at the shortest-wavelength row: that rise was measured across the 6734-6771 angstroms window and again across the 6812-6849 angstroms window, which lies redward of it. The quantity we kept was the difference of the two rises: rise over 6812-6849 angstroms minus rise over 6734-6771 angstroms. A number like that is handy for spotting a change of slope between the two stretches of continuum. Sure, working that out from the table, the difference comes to 1.6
